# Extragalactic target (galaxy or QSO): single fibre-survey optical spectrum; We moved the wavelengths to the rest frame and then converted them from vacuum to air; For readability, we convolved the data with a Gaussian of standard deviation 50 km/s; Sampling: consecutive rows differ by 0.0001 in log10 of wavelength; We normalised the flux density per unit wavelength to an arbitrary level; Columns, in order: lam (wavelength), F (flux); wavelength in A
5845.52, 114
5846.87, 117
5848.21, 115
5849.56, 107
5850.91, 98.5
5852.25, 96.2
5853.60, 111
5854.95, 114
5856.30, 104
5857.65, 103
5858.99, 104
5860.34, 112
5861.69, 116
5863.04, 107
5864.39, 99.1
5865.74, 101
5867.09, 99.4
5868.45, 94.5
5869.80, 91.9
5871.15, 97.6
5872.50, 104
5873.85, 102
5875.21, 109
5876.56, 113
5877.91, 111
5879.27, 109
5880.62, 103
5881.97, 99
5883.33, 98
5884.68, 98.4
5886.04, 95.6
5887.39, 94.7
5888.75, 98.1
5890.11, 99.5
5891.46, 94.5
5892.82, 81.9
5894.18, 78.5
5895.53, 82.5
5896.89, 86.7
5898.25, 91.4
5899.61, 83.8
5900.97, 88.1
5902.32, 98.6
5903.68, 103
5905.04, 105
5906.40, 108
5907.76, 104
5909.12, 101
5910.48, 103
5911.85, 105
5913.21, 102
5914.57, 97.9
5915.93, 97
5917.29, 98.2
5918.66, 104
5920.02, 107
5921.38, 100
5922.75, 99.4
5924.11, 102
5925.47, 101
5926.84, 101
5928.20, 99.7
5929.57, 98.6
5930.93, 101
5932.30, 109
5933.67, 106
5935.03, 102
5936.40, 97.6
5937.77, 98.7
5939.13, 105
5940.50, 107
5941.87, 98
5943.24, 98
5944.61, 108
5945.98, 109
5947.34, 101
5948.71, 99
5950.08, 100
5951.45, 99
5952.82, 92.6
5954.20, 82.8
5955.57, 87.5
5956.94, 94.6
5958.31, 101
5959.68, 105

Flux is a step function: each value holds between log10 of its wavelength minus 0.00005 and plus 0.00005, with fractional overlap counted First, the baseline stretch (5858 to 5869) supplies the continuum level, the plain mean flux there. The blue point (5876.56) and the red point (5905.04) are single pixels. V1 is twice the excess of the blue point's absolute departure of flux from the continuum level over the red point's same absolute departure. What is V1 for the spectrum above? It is 16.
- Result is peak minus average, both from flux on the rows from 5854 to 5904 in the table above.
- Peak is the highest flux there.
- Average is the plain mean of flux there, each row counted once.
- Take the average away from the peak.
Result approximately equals 16.9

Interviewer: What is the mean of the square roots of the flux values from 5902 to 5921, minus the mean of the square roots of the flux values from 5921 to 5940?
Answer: 0.04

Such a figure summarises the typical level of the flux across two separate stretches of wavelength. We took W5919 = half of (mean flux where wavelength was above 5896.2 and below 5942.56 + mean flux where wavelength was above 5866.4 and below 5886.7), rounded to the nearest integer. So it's 101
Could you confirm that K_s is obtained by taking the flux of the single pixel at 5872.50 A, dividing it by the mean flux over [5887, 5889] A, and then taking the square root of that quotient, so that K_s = 1.04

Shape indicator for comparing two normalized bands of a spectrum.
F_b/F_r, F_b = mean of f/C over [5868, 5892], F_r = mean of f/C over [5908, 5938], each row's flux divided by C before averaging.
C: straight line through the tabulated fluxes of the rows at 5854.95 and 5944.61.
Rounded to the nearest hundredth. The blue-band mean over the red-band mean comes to 0.97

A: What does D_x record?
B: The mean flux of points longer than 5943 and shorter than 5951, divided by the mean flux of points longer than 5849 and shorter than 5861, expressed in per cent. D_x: 97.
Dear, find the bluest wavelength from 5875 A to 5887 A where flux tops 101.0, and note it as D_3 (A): 5875.21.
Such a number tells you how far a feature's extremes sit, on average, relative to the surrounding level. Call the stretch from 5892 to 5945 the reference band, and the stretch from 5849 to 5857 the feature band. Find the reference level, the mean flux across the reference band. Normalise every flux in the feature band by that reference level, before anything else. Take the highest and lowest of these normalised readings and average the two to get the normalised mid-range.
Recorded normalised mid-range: 1.06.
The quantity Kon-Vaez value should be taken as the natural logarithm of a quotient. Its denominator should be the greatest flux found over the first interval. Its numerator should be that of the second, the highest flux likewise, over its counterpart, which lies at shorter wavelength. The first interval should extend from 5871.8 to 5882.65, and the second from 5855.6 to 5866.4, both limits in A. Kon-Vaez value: 0.026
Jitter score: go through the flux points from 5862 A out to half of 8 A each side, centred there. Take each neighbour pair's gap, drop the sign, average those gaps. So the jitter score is 6.2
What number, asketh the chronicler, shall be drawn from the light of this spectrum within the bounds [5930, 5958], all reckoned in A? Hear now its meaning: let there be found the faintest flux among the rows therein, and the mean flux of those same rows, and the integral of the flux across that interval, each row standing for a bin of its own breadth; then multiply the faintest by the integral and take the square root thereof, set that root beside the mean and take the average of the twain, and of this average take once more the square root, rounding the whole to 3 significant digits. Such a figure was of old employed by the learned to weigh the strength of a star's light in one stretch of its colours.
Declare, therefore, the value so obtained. 17.0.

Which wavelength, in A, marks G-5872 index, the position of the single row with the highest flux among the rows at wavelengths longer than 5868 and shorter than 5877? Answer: 5876.56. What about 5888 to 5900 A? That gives 5890.11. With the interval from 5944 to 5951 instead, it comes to 5945.98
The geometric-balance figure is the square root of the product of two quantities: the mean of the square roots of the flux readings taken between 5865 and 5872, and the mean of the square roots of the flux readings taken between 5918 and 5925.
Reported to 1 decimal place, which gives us 10.0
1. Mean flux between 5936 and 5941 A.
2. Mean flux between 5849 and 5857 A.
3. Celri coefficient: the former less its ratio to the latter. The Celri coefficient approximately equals 101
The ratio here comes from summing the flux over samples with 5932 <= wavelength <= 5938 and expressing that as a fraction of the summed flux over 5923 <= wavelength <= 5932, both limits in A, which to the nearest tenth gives 0.9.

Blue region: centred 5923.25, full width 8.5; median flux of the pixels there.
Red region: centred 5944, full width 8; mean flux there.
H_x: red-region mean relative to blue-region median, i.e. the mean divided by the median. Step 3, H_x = 1.02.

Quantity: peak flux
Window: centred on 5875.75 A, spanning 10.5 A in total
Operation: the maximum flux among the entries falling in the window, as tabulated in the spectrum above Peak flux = 113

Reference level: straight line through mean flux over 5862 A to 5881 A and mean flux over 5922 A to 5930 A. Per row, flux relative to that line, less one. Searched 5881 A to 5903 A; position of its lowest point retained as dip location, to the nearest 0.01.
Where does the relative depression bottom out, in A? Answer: 5894.18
